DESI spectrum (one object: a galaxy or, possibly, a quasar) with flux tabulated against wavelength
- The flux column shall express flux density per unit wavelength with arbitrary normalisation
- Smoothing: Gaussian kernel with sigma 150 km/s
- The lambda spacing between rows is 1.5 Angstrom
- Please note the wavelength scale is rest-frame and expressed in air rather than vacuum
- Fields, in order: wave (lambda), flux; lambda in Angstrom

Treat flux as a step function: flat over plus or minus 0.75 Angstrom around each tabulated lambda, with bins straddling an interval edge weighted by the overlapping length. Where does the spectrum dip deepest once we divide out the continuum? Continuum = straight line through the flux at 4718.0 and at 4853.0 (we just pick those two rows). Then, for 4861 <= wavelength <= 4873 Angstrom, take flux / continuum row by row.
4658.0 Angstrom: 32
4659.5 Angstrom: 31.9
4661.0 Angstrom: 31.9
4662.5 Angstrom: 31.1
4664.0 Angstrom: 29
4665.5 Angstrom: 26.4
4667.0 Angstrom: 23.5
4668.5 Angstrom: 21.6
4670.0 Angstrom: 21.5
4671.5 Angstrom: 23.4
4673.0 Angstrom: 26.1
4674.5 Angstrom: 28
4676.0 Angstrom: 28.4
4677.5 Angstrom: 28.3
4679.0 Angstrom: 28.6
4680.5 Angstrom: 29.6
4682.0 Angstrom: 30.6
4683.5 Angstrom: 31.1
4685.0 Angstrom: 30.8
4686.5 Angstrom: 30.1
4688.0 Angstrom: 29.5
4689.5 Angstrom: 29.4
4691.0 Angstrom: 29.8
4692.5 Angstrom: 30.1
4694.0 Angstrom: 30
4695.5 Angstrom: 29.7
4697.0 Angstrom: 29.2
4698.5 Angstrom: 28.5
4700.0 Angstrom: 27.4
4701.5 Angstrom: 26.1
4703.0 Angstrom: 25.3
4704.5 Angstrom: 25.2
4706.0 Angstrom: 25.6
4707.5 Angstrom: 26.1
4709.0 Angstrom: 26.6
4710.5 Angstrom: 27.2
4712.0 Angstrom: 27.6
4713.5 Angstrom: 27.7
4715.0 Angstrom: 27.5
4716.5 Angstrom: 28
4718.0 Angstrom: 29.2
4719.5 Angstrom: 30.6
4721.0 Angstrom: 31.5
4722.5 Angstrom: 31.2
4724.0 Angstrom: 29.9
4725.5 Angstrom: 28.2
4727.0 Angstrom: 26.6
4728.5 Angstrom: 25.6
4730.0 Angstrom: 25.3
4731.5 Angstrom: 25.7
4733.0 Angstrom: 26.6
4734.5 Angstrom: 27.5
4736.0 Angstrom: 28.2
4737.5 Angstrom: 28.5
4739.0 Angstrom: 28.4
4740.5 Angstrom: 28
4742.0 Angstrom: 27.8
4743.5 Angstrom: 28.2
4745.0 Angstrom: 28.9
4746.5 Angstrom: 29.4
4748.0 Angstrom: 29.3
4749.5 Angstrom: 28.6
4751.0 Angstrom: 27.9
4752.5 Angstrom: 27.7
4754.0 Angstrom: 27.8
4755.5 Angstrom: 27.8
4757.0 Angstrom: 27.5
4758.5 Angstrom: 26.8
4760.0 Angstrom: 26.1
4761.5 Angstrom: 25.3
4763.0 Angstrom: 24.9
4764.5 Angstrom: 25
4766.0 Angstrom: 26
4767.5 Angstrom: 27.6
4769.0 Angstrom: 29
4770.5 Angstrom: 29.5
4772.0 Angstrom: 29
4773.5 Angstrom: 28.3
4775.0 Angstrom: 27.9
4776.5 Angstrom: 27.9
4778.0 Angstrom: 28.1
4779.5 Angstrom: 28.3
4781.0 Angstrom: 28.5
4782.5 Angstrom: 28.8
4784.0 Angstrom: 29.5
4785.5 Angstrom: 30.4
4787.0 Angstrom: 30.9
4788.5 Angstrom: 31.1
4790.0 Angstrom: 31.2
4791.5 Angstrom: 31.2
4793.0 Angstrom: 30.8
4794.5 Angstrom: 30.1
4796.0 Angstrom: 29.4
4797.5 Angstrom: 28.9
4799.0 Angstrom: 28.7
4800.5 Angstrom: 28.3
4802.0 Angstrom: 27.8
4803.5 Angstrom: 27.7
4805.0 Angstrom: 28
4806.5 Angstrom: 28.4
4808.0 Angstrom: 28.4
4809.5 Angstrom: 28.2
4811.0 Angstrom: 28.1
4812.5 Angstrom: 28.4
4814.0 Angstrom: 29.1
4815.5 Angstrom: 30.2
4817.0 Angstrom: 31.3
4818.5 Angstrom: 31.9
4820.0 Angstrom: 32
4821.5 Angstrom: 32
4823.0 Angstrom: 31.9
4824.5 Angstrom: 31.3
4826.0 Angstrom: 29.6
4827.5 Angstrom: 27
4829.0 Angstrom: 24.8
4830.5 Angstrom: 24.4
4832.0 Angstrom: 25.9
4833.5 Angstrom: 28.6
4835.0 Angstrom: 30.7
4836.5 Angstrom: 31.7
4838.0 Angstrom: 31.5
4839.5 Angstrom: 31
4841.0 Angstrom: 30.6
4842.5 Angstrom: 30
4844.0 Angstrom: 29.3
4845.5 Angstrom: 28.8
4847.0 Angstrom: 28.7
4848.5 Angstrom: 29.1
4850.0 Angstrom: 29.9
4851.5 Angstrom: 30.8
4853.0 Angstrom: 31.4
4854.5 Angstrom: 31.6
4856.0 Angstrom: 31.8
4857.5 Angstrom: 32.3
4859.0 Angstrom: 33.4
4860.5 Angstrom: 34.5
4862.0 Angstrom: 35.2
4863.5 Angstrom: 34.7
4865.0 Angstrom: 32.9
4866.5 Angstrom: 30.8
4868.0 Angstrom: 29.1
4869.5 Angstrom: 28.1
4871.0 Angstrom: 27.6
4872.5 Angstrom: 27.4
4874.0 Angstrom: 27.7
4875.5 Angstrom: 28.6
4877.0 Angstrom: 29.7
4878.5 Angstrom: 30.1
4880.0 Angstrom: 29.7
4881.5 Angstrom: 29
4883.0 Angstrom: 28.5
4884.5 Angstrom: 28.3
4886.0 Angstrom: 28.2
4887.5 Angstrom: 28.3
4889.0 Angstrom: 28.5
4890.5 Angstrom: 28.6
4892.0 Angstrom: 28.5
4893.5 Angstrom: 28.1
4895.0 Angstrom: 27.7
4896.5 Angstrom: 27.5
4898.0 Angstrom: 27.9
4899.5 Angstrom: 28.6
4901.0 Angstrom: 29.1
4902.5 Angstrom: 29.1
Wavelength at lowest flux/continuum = 4872.5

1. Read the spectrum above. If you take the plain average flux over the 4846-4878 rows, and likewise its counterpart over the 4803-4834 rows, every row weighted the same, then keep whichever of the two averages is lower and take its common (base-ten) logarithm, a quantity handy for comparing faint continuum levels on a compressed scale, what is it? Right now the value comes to 1.461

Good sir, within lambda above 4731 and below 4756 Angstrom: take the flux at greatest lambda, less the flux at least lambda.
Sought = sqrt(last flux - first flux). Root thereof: 1.4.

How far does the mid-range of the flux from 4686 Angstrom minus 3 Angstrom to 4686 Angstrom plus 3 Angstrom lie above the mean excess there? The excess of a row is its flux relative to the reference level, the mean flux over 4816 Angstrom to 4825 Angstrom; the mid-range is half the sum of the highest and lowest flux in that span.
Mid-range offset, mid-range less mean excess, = 31.7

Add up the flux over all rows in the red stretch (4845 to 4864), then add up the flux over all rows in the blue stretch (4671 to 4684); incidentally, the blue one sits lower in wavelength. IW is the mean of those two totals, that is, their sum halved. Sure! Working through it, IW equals 333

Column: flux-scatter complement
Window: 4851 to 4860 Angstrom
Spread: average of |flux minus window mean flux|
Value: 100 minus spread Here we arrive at 99.4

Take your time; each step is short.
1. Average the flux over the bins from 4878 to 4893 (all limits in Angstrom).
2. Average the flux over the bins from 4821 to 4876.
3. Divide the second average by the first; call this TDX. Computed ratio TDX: 1.05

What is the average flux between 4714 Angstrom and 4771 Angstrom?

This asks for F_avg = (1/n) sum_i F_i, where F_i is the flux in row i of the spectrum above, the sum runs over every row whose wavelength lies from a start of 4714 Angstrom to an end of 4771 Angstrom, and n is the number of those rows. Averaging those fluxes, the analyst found 27.8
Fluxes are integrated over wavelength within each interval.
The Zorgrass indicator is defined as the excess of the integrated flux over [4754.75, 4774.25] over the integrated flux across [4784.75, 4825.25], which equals -679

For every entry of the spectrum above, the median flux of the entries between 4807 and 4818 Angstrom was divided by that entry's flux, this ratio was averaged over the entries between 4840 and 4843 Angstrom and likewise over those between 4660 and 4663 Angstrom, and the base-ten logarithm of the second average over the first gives -0.017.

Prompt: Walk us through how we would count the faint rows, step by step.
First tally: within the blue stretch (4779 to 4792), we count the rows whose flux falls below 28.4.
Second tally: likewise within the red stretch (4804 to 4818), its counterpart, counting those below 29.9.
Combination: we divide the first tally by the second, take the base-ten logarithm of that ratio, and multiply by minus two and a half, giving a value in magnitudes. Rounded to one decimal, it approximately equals 2.1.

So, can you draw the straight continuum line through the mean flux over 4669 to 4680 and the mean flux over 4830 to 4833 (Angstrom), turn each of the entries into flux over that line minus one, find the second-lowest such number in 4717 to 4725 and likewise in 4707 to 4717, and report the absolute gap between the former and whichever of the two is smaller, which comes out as 0.13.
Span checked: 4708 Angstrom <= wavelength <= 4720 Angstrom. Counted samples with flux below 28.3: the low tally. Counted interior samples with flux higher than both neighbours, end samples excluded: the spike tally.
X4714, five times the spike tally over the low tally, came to 0.8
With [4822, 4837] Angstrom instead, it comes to 0.0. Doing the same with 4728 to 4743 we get 0.6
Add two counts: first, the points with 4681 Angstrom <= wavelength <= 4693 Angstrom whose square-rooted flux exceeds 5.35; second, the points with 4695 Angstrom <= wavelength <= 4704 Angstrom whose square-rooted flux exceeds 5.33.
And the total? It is 11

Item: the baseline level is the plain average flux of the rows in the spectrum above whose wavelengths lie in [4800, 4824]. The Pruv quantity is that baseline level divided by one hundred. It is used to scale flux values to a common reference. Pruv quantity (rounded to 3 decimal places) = 0.295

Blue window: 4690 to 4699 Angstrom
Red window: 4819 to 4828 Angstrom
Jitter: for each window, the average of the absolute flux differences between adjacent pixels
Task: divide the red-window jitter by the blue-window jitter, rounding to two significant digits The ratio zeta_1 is 2.6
